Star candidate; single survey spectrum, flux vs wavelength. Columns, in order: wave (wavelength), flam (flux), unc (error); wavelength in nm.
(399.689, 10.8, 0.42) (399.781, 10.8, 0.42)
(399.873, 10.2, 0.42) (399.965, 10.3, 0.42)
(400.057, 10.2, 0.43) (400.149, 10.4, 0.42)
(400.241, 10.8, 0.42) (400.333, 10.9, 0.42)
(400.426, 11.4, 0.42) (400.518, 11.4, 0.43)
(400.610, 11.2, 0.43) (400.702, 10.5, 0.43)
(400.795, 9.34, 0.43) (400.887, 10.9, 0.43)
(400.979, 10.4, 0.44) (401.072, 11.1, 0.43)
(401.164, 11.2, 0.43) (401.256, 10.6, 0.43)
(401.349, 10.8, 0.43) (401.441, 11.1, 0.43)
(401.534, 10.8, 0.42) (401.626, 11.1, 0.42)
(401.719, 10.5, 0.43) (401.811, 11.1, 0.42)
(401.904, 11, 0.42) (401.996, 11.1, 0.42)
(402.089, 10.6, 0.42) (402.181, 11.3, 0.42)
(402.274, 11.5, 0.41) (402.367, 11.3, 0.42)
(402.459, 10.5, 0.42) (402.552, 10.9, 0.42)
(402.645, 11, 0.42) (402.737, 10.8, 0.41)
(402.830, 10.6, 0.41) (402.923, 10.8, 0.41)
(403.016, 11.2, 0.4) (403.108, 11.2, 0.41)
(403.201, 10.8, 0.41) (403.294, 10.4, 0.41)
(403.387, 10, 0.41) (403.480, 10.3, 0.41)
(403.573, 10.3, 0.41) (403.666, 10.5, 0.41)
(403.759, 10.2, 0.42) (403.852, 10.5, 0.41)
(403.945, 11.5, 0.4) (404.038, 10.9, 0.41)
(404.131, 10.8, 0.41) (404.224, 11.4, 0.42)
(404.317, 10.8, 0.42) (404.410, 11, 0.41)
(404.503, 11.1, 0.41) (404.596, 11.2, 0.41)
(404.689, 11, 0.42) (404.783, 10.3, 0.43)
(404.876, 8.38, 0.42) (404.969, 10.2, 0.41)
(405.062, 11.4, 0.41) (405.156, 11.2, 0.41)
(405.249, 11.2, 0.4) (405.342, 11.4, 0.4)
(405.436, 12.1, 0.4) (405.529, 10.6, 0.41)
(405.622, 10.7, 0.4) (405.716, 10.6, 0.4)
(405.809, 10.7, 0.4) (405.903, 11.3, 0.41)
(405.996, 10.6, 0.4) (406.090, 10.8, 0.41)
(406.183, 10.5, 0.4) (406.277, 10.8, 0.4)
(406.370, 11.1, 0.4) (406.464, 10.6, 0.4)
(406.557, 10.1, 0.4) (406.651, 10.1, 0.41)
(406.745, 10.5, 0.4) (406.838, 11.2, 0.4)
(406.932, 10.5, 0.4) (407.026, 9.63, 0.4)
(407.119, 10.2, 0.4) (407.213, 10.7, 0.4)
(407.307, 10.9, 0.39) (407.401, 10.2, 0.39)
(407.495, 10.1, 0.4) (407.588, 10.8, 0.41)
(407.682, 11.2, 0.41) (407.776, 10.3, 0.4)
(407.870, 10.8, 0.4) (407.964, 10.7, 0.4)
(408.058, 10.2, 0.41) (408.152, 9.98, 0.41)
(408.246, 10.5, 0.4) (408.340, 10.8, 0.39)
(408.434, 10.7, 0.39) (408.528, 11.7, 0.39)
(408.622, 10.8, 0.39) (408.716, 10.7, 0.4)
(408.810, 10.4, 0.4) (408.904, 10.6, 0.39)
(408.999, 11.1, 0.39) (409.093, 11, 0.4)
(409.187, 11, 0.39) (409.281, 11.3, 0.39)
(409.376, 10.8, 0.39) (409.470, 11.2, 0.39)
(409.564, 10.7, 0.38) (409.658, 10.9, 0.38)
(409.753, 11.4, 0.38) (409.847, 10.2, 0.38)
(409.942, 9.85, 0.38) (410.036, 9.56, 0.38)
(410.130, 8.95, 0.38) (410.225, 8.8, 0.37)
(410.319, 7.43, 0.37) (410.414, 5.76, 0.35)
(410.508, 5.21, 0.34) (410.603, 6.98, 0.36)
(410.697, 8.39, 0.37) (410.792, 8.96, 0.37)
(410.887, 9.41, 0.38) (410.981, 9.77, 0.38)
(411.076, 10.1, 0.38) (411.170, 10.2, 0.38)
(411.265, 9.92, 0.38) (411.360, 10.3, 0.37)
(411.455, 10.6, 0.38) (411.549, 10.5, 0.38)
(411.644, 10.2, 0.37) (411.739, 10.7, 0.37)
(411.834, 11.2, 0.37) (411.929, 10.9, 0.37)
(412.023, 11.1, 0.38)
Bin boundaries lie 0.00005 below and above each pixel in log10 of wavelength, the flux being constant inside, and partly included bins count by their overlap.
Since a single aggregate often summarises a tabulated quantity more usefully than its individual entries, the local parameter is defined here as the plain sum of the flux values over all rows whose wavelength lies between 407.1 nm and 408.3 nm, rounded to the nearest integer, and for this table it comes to 137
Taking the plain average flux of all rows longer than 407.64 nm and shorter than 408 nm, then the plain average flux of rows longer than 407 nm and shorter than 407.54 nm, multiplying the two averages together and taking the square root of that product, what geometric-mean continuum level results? 10.52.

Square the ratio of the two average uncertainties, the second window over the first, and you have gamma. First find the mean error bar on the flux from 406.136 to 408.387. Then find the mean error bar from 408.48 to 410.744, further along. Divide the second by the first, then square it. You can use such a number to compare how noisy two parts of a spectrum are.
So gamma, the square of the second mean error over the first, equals 0.903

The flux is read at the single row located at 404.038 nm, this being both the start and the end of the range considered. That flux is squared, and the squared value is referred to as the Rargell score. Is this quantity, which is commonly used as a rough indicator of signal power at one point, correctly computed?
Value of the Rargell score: 119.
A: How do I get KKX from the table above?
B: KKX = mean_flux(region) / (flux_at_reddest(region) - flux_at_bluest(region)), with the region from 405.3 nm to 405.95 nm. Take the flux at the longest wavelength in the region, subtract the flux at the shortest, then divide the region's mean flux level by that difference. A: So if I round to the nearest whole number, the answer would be -111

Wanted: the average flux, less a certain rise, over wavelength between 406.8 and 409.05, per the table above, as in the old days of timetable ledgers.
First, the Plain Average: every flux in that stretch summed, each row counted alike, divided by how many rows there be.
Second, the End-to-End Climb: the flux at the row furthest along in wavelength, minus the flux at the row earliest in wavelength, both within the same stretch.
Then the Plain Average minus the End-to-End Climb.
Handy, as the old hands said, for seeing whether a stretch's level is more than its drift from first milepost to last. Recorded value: 10.7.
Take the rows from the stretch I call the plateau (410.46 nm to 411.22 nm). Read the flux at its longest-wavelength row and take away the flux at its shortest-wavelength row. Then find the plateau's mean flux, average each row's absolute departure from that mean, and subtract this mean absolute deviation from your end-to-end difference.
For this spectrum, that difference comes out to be 3.7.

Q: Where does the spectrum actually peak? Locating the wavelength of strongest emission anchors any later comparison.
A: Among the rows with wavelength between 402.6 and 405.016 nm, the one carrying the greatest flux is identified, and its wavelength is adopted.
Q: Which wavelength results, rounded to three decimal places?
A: 403.945 nm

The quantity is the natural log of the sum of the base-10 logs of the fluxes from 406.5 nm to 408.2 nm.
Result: 2.91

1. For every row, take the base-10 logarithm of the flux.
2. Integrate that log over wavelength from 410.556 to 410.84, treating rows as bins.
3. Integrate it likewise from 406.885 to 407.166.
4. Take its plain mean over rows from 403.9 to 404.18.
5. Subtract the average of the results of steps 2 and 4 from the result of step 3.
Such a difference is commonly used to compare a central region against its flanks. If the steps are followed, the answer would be -0.368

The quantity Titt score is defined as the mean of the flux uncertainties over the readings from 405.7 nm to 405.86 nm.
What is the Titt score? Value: 0.400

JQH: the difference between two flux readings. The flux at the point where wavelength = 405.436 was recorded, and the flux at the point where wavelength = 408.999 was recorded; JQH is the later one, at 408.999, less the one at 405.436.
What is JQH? -1.0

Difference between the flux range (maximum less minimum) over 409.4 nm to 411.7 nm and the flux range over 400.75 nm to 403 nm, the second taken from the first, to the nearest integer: 4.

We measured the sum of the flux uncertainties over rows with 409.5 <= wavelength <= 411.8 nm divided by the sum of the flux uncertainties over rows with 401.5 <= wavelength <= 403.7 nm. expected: 0.900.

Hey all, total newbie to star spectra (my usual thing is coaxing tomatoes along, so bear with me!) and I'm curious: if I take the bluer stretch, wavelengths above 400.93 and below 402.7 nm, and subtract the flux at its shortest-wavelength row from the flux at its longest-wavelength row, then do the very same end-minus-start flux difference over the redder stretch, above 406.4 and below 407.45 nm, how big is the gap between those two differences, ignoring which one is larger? 1.0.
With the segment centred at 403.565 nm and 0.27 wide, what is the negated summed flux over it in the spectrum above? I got -31.1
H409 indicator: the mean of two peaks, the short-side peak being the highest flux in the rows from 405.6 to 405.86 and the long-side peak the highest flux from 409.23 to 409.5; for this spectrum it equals 11.0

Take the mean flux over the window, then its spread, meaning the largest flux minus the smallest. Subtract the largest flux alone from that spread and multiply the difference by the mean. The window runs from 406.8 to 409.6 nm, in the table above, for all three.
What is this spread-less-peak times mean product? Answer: -102.9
